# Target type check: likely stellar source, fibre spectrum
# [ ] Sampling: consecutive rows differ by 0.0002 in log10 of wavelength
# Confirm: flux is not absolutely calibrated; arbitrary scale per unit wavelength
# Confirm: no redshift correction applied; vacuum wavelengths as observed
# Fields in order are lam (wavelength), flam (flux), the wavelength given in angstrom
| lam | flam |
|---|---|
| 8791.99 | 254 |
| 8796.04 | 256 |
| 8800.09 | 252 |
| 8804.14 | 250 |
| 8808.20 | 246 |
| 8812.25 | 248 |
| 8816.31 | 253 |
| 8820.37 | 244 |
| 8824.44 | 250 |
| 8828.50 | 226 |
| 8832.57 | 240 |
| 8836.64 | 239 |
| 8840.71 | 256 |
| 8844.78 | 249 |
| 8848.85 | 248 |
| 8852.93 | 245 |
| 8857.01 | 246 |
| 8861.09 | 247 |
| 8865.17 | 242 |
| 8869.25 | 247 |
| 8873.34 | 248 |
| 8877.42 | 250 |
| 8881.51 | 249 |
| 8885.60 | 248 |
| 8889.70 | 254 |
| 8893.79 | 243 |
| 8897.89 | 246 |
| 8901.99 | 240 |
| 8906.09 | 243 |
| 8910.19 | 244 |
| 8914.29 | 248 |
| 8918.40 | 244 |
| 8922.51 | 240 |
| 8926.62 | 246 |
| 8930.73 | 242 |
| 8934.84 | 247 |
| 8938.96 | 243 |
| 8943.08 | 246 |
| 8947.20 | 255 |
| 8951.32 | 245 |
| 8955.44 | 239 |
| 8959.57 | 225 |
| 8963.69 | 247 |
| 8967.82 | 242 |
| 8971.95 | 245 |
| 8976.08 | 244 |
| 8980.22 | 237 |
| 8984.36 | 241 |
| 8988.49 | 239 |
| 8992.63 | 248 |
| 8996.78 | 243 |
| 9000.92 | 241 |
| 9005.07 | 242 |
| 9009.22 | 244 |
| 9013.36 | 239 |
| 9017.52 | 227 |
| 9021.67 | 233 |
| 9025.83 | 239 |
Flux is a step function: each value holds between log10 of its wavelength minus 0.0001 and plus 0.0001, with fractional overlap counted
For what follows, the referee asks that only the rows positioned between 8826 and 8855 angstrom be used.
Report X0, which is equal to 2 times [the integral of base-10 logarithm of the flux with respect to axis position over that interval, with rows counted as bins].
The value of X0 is 138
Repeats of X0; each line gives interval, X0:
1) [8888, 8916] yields 134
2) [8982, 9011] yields 138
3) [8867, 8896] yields 139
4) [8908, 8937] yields 139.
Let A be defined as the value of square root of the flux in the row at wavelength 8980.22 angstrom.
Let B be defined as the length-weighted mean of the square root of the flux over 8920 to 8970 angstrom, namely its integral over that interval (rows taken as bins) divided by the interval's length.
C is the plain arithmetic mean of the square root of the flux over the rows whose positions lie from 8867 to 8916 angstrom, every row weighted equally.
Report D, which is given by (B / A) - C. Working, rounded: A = 15.4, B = 15.6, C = 15.7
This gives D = -14.69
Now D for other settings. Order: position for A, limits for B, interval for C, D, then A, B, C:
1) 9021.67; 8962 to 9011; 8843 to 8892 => -14.72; 15.3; 15.6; 15.7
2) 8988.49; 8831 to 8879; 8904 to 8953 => -14.64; 15.5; 15.7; 15.7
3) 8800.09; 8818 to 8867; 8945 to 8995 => -14.58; 15.9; 15.6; 15.6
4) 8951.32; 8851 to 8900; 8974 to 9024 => -14.48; 15.7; 15.7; 15.5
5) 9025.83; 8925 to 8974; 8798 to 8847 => -14.68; 15.5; 15.6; 15.7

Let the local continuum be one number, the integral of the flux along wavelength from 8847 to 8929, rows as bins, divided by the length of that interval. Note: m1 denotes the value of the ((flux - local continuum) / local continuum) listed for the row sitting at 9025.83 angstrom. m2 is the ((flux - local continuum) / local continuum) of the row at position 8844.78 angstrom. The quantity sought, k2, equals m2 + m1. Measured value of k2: -0.015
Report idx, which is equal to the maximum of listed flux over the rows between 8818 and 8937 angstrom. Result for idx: 256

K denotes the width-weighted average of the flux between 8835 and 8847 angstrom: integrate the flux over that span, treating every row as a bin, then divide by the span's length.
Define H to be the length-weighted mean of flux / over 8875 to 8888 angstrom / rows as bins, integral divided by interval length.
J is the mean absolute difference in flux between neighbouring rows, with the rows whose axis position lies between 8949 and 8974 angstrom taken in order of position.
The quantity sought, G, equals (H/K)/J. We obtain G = 0.100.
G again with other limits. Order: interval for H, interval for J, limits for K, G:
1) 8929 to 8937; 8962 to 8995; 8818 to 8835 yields 0.230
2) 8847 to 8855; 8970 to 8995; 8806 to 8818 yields 0.215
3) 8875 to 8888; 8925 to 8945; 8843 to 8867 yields 0.253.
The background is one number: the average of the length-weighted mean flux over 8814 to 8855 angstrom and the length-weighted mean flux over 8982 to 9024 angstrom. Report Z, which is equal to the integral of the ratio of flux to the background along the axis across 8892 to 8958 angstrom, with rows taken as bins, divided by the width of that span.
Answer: 1.01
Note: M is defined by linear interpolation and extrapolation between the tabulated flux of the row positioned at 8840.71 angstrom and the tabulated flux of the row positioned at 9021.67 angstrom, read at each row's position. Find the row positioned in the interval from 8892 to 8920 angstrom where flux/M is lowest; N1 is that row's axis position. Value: 8901.99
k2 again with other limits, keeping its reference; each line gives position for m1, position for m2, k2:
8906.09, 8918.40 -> -0.019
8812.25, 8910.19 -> 0.001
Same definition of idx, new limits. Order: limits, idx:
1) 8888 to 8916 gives 254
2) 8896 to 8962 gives 255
